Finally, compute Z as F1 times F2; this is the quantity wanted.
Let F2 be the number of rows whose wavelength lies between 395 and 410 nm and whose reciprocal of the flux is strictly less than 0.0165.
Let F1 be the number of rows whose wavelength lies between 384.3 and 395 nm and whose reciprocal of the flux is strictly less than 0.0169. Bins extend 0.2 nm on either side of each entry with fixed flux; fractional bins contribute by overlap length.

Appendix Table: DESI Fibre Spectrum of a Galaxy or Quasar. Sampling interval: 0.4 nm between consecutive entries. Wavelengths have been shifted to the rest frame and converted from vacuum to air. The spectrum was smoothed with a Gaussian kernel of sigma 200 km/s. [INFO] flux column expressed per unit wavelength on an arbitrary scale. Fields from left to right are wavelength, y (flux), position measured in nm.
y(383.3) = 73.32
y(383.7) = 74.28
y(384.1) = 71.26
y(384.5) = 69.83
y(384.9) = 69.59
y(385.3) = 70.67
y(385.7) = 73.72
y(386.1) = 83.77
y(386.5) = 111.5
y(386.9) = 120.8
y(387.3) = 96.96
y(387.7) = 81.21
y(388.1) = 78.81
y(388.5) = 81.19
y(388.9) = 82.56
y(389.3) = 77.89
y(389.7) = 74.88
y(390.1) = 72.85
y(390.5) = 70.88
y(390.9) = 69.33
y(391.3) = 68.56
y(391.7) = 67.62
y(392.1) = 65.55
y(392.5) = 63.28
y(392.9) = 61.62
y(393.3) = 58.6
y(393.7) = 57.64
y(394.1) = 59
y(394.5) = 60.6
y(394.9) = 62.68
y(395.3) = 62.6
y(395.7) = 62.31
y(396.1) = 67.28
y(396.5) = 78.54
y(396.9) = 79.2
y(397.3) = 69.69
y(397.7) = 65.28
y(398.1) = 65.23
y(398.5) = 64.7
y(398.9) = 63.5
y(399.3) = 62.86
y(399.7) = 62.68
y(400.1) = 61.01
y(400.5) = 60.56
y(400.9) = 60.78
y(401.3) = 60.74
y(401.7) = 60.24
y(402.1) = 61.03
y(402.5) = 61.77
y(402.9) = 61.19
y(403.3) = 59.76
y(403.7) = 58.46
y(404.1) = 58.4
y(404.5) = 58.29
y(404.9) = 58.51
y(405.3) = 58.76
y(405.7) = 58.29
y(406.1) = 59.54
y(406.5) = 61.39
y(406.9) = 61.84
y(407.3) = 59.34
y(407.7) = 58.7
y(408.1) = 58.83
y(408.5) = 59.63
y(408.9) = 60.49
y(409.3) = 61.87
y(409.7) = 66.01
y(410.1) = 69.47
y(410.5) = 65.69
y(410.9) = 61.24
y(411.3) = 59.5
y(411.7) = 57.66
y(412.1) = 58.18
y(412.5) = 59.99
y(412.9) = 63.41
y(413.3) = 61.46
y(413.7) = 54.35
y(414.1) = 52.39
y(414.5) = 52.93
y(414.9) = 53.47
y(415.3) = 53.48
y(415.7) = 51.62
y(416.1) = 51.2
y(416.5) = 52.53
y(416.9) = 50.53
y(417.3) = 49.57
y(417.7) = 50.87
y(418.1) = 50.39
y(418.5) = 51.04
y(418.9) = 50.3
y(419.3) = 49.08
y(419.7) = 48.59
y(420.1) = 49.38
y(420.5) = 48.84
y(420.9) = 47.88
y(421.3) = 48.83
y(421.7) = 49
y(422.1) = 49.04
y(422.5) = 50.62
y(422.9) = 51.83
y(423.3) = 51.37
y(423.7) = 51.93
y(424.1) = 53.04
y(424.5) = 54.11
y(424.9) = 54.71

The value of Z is 528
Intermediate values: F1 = 24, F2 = 22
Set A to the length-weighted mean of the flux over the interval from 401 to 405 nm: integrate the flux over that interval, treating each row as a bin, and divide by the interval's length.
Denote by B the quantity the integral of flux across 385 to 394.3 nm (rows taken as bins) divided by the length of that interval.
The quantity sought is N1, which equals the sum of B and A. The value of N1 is 136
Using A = 59.9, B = 76.0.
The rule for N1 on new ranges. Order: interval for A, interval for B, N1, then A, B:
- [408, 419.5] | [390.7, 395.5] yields 120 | 56.4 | 63.1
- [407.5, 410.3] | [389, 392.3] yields 133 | 62.1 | 71.3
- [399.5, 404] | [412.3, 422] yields 113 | 60.7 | 52.1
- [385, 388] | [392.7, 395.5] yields 150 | 90.1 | 60.4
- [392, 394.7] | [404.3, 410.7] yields 122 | 60.7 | 61.0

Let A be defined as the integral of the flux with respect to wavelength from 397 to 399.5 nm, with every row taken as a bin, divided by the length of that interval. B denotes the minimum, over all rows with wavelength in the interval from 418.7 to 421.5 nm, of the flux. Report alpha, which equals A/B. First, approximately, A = 66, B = 47.88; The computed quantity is 1.37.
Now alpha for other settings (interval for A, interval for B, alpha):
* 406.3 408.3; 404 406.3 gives 1.03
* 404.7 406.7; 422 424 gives 1.21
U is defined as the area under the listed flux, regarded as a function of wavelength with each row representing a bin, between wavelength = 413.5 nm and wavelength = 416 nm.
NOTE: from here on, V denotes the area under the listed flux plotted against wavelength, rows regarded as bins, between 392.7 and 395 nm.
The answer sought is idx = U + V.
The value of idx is 270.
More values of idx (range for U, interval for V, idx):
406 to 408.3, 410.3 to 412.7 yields 283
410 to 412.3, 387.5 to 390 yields 340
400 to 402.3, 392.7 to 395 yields 277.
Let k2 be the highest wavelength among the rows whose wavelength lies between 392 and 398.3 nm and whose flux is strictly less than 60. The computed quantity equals 394.1 nm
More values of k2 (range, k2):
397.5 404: 403.7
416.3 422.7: 422.5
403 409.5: 408.5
